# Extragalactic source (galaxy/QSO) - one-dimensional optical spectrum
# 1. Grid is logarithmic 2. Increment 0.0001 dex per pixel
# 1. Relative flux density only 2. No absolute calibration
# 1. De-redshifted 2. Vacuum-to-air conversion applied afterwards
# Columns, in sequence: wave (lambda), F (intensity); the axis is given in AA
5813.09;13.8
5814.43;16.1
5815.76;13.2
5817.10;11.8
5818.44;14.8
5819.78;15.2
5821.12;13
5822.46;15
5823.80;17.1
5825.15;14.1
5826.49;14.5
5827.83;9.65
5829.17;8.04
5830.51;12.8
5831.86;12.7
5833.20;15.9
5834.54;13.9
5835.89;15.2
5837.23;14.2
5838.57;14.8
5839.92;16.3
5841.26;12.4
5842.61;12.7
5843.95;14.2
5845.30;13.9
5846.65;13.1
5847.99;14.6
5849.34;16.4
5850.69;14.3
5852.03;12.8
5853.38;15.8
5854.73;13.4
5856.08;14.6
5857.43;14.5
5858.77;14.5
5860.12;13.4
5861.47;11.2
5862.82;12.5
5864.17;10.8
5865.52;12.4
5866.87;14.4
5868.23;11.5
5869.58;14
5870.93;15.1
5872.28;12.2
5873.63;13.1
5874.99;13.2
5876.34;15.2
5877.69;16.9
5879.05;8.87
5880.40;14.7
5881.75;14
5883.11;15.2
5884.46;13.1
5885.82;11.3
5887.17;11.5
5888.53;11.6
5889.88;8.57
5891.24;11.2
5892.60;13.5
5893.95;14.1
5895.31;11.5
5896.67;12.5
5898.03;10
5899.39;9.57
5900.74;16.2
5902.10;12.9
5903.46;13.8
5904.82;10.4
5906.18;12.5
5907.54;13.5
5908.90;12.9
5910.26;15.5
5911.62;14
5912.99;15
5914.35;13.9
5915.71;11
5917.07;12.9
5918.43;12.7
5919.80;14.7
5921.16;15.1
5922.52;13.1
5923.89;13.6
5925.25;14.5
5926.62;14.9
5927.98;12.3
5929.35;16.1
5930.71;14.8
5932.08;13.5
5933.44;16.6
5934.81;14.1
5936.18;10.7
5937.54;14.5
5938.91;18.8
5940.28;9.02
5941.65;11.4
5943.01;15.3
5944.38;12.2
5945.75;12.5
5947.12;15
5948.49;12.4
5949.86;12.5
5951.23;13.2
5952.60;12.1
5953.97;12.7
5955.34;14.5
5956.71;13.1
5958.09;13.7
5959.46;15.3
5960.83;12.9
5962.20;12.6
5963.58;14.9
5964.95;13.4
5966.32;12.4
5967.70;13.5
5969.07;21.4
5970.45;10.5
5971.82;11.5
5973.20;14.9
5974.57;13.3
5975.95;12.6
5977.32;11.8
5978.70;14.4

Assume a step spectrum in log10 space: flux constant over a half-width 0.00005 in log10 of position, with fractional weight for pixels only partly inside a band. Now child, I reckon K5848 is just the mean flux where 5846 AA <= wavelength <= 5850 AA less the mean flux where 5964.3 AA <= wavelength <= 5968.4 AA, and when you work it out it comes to 1.6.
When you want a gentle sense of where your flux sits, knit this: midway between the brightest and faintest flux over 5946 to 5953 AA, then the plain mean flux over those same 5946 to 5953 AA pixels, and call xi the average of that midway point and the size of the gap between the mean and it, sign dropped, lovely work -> 7.03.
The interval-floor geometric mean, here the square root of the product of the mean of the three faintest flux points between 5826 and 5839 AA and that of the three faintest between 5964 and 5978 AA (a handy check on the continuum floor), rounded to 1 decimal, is 10.7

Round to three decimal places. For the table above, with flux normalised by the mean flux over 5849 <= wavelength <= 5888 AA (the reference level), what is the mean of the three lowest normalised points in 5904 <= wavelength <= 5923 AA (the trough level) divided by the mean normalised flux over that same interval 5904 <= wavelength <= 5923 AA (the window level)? 0.845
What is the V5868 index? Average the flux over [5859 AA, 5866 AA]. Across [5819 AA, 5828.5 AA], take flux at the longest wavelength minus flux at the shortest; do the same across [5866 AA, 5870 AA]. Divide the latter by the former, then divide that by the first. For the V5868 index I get 0.01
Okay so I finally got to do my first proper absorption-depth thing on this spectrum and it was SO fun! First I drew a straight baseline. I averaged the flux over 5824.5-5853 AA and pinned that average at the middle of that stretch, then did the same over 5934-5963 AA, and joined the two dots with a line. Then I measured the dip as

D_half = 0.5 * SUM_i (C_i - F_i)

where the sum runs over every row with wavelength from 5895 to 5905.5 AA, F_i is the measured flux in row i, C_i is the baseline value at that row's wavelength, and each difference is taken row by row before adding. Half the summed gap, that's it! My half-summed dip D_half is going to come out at 5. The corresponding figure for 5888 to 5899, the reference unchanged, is 7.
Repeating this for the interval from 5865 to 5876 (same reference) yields 1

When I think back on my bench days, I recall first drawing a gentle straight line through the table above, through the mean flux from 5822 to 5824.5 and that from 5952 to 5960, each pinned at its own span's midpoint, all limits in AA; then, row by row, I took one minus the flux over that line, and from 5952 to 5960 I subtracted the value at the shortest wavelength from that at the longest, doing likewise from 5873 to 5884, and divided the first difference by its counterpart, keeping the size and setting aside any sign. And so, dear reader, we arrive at 1.6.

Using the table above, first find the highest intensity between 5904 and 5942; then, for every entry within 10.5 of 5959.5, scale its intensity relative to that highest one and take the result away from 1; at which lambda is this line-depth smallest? 5969.07 AA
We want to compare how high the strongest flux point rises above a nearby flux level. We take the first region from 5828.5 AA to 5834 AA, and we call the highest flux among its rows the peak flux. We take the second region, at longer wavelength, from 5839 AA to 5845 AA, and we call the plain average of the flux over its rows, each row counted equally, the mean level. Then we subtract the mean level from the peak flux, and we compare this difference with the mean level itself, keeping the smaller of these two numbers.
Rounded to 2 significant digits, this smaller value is 2.0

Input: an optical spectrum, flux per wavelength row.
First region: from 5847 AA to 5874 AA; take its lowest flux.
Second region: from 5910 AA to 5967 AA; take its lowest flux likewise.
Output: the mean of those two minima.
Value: 9.9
